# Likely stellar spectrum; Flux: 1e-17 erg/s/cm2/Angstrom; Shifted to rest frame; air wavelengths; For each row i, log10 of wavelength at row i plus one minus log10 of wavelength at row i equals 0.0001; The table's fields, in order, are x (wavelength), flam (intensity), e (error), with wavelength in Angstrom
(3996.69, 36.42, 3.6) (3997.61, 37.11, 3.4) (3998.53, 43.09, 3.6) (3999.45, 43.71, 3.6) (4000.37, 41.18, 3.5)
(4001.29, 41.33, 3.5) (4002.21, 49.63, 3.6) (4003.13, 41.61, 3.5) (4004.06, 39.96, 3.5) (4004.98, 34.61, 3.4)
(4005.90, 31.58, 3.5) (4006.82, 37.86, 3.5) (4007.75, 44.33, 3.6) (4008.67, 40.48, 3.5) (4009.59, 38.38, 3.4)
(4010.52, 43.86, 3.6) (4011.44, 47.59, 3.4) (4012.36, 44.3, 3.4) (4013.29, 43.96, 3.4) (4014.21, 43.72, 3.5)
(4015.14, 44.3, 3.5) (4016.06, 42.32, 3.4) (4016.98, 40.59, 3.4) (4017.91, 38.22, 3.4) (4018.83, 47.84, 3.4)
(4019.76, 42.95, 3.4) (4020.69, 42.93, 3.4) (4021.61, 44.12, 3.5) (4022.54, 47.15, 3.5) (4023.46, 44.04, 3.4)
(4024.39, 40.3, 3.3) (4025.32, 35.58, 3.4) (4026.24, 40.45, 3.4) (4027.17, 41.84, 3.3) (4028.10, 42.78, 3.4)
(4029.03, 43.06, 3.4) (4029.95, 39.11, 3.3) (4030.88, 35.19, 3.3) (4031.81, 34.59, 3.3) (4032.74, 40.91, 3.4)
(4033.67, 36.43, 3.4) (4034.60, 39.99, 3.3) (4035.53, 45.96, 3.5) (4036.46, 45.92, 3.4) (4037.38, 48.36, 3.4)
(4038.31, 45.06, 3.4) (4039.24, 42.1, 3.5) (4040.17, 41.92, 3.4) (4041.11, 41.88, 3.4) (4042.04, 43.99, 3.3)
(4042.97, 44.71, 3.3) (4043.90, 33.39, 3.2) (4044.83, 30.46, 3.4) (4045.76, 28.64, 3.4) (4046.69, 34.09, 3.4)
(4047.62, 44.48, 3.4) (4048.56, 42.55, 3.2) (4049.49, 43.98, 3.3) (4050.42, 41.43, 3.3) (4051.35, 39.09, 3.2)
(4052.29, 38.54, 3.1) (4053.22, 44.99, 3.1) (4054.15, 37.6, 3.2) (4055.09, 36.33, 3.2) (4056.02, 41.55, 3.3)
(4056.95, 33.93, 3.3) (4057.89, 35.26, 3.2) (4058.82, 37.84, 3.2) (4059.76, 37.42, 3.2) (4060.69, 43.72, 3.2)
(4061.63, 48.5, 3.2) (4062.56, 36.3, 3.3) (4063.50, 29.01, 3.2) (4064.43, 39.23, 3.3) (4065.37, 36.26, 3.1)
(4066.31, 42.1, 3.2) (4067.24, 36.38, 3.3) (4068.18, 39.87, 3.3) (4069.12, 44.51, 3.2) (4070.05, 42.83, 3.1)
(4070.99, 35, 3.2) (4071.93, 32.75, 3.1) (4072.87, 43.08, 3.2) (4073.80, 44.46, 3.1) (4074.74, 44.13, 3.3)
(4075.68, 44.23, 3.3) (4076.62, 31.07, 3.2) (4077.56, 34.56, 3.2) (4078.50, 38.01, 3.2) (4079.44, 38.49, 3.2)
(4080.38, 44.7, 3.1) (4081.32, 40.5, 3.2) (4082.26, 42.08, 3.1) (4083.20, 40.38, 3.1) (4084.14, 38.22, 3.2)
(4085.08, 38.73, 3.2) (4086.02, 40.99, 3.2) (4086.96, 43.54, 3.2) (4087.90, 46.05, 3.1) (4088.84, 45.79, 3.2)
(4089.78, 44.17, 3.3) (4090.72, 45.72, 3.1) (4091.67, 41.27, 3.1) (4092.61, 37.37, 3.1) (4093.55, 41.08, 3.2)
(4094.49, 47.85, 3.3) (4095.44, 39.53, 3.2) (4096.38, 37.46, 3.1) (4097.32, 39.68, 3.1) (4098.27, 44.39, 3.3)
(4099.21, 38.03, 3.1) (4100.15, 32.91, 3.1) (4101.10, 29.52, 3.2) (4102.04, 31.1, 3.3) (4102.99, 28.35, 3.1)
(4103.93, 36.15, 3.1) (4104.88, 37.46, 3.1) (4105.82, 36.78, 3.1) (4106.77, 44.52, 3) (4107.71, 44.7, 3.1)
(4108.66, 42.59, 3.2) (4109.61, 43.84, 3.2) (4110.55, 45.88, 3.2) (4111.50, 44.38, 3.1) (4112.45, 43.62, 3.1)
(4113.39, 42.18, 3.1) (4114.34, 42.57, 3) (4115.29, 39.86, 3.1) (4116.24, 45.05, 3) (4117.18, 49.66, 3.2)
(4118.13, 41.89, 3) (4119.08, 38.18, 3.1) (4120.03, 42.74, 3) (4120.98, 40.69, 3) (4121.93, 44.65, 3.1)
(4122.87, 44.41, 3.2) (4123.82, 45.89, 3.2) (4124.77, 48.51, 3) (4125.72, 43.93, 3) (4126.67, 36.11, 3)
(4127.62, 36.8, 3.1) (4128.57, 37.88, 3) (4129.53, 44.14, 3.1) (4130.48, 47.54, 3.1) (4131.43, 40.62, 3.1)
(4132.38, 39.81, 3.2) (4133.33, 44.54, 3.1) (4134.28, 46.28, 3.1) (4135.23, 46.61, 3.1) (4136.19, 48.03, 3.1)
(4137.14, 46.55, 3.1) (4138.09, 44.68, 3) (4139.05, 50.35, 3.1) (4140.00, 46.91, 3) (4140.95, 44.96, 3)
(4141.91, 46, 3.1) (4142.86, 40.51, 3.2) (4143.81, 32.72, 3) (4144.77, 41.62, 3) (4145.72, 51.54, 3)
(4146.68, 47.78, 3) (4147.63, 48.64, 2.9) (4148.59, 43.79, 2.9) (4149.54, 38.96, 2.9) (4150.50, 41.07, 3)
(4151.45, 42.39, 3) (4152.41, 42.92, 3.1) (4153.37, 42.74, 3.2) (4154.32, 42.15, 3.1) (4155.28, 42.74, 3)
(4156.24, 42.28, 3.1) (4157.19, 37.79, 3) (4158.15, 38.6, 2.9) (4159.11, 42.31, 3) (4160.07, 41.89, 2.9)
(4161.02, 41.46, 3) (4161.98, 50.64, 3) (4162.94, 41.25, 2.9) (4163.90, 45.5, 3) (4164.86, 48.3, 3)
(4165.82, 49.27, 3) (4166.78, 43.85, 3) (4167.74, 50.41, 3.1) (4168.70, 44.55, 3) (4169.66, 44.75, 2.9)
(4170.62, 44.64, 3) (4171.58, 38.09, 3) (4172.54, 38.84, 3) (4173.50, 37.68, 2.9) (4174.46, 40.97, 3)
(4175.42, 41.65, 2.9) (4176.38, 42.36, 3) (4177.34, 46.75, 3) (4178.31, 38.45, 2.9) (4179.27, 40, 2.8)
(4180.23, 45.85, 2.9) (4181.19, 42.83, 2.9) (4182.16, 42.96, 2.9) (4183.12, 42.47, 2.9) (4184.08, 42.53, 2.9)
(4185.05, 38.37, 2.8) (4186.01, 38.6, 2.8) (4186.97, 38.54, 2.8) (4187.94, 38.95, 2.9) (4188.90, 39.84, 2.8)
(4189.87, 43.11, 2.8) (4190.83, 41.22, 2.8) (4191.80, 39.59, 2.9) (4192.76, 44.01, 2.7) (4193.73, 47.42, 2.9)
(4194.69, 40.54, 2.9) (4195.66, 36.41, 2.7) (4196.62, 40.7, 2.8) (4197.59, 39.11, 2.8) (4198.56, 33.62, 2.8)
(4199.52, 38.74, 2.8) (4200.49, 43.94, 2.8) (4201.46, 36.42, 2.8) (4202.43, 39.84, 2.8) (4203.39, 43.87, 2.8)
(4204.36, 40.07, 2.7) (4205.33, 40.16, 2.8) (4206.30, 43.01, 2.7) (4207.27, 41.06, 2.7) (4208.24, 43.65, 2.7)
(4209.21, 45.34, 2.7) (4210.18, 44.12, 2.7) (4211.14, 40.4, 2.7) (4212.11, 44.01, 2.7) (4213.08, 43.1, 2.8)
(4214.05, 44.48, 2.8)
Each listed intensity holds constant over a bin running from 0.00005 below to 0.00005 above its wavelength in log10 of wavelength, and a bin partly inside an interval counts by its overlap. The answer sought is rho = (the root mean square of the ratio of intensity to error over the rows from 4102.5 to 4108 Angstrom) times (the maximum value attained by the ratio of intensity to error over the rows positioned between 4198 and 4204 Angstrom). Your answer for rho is 196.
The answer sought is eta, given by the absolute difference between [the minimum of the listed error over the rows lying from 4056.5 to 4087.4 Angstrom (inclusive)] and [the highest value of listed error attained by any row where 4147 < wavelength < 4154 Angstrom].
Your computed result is 0.10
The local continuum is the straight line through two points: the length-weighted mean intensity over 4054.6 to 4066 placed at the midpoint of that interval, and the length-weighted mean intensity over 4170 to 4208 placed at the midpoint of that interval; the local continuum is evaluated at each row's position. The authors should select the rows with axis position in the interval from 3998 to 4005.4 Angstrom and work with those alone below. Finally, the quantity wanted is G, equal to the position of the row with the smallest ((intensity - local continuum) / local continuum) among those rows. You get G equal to 4004.98 Angstrom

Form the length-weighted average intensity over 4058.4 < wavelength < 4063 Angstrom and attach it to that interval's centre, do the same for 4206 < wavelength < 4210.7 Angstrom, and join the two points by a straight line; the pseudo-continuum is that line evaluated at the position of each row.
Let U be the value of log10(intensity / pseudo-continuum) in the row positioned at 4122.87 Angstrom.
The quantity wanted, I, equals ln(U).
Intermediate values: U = 0.025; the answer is -3.69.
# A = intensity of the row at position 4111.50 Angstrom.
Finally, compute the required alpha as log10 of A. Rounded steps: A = 44.38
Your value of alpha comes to 1.65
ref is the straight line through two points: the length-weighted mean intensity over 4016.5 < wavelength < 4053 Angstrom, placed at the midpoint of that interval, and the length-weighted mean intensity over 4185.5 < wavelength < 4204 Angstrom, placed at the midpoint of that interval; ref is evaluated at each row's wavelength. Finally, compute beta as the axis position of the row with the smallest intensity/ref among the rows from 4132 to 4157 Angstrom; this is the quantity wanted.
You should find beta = 4143.81 Angstrom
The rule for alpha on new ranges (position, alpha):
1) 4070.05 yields 1.63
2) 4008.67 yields 1.61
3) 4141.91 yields 1.66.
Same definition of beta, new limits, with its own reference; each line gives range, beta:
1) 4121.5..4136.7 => 4126.67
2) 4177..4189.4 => 4185.05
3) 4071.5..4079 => 4076.62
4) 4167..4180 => 4173.50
